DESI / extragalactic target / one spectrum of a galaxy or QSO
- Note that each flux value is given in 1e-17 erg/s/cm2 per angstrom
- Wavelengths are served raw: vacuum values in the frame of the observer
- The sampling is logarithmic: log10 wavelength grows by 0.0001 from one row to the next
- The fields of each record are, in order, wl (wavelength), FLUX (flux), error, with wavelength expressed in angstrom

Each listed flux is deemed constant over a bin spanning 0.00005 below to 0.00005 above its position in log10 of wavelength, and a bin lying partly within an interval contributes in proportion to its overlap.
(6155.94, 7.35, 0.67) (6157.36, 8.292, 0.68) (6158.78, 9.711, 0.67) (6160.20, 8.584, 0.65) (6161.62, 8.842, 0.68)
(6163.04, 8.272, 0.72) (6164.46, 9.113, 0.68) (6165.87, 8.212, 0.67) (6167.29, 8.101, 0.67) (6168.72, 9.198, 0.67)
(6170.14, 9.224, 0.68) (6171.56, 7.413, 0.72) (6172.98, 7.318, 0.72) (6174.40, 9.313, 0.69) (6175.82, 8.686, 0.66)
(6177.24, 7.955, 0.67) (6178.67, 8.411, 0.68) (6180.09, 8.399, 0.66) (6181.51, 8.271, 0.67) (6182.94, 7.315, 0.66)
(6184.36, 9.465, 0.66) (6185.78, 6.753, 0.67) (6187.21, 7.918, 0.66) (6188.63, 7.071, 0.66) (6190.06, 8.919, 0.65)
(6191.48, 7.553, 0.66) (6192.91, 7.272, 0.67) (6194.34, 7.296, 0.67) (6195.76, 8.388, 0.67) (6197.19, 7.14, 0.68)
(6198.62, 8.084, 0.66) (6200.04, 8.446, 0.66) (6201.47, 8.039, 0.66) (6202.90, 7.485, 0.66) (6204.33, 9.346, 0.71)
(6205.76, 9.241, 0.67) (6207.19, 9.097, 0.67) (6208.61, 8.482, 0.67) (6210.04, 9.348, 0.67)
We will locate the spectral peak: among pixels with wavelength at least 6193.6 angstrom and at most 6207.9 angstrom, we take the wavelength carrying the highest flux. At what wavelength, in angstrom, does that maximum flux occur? 6204.33 angstrom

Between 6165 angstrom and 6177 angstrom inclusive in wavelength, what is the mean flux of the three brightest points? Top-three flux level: 9.2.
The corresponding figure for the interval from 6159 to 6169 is 9.1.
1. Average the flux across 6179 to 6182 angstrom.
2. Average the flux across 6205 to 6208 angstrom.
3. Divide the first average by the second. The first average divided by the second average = 0.91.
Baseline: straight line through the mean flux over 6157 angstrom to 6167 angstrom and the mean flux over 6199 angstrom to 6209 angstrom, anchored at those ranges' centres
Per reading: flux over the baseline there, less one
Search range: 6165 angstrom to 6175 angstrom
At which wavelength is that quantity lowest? 6172.98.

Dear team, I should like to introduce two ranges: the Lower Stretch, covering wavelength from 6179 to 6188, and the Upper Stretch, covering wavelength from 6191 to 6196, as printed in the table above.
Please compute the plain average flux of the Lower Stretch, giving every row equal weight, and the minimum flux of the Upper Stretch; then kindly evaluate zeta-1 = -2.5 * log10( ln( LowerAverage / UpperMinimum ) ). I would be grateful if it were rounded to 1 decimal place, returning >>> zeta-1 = 2.5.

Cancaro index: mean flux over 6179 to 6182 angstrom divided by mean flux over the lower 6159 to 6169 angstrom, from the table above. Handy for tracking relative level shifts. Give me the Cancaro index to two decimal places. 0.97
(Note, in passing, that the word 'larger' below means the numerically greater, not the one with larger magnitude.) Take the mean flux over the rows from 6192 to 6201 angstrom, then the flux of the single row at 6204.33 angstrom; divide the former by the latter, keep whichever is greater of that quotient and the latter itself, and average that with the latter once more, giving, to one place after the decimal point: 9.3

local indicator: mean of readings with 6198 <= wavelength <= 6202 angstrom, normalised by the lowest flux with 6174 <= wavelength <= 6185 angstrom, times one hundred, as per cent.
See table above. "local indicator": 112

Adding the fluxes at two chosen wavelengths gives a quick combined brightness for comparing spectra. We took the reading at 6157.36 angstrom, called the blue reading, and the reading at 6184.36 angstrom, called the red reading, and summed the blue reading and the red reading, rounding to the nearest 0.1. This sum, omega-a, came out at 17.8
